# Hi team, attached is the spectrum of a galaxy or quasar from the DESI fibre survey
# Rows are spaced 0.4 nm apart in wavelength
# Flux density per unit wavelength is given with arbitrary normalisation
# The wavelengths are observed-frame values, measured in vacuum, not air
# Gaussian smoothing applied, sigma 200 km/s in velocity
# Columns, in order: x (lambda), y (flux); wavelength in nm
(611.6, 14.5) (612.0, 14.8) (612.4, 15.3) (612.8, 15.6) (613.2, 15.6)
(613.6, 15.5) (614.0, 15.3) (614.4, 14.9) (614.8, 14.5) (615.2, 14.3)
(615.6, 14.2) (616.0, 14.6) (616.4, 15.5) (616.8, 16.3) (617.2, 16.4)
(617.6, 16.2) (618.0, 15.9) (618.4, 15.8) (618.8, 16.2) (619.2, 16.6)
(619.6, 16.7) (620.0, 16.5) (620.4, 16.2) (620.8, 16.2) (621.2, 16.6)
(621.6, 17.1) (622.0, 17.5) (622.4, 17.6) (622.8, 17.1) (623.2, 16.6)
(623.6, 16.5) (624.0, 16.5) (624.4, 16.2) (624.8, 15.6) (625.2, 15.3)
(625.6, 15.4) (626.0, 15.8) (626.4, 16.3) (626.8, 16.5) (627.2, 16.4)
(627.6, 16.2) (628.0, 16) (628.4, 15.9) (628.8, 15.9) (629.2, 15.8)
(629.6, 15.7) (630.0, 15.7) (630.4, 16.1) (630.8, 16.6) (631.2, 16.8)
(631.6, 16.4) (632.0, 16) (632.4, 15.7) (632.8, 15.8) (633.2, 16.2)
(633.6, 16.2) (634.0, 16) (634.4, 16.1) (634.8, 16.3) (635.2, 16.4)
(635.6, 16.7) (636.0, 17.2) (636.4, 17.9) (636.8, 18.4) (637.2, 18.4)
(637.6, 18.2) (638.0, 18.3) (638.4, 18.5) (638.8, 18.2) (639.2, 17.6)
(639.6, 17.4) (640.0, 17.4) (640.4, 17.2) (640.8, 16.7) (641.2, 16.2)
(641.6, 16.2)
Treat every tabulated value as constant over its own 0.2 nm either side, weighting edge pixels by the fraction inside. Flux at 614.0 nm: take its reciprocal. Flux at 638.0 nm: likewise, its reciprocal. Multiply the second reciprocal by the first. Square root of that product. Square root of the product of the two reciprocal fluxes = 0.0598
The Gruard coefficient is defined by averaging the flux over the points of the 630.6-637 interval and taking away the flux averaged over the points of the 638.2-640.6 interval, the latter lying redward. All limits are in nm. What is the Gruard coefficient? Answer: -1.2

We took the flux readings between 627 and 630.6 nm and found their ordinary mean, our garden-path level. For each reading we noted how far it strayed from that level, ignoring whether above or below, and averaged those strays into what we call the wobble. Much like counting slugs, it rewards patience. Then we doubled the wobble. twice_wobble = 0.37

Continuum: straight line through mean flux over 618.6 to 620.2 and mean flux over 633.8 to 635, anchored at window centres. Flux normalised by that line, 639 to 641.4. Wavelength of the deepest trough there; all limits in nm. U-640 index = 641.2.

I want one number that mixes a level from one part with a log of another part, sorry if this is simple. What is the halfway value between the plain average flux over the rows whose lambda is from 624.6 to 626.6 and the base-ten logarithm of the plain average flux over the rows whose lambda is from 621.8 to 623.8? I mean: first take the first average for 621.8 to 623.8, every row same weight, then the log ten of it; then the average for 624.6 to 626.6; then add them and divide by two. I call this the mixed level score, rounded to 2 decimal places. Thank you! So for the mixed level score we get 8.46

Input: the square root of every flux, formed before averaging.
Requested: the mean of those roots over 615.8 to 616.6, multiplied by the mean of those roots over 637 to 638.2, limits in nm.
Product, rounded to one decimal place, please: 16.6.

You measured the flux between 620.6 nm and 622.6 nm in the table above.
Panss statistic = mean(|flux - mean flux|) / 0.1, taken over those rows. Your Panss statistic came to 4.8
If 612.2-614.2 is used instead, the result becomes 1.3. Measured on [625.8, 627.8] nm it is 1.9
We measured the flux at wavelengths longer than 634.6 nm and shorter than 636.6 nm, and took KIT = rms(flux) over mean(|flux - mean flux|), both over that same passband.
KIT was 33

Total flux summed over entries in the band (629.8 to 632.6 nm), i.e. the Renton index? 113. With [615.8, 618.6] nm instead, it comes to 111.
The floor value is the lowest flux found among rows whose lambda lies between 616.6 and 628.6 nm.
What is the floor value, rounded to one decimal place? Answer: 15.3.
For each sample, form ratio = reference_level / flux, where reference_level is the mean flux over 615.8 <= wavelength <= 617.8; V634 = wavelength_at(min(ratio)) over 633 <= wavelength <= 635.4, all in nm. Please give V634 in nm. 635.2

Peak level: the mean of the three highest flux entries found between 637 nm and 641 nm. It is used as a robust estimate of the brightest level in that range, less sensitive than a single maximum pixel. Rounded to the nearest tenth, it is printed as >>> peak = 18.4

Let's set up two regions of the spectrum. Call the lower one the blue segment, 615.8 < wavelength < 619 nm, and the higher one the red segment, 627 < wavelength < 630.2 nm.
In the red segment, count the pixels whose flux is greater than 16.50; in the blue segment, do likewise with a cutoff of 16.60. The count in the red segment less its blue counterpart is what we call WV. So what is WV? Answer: 0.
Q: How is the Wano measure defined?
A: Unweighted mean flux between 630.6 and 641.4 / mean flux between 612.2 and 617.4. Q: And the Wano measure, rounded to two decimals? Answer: 1.12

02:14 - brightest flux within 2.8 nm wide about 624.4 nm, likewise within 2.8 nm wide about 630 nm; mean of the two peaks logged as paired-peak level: 16.7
